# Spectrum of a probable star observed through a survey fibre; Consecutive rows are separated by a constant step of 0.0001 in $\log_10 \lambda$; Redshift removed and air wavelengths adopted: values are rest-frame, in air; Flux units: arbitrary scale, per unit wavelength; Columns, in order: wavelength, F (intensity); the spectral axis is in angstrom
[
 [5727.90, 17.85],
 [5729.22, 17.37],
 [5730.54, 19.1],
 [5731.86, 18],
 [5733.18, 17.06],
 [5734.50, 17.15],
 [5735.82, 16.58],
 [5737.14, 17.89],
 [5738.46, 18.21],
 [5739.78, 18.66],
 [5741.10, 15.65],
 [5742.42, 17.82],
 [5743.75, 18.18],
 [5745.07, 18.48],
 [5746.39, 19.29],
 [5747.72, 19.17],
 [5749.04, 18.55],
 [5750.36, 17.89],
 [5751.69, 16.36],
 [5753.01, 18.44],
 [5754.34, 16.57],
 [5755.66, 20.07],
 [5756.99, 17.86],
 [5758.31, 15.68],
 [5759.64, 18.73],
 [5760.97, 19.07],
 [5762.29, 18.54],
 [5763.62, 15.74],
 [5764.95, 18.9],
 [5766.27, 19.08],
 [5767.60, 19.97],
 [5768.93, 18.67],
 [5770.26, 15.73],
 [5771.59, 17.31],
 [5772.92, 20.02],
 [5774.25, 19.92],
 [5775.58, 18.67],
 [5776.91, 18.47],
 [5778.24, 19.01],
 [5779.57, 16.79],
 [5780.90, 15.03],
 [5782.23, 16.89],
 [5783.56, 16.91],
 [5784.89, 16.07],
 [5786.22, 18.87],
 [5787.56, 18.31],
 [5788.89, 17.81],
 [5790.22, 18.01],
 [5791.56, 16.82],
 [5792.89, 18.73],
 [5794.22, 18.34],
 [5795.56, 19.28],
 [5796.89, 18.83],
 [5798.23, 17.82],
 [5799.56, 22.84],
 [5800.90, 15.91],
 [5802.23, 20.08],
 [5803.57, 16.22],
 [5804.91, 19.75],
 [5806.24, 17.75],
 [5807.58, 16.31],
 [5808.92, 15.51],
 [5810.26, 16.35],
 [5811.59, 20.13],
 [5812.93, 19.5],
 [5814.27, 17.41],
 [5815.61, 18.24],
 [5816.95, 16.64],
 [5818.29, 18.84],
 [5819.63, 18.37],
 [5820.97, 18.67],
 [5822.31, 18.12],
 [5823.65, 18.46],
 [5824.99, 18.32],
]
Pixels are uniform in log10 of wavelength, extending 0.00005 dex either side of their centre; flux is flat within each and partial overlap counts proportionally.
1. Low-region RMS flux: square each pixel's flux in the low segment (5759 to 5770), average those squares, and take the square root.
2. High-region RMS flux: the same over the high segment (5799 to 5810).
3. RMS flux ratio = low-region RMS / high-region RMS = 1.02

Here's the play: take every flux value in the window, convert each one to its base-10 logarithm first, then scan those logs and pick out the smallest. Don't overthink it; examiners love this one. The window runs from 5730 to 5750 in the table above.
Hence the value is 1.19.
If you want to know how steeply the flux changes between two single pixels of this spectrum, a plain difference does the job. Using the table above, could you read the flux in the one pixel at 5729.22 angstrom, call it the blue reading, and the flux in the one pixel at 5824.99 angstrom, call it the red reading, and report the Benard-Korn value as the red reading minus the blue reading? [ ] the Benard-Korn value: 1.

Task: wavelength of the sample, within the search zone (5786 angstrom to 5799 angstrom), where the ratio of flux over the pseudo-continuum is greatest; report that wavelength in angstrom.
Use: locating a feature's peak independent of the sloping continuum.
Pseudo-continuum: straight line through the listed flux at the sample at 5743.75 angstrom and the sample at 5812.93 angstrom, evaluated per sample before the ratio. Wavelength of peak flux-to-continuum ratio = 5795.56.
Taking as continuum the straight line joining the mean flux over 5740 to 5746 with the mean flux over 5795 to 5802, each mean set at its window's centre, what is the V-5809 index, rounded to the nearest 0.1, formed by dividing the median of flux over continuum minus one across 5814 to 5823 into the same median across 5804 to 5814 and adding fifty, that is 51.2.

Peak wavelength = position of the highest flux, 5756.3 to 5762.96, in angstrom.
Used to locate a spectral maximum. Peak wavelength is 5760.97 angstrom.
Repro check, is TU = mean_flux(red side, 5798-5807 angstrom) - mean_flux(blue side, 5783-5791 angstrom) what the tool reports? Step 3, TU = 1.0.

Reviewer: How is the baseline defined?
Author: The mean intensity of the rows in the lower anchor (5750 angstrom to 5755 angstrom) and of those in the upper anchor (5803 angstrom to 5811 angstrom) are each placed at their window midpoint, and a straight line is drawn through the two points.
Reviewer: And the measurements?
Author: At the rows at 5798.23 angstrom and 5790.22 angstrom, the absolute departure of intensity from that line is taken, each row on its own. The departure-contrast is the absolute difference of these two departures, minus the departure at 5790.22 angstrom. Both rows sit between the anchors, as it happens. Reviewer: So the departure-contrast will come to -0.8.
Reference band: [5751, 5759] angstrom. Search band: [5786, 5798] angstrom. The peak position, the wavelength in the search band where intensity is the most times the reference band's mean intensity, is 5795.56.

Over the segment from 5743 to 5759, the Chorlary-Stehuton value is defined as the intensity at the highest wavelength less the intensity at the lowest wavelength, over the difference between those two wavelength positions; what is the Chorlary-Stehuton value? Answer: -0.17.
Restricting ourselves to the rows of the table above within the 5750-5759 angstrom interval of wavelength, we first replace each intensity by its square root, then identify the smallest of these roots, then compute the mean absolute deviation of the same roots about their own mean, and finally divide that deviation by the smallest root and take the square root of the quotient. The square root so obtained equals 0.19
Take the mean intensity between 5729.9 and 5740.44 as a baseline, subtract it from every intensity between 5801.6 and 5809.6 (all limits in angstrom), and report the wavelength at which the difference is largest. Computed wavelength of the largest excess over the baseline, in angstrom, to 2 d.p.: 5802.23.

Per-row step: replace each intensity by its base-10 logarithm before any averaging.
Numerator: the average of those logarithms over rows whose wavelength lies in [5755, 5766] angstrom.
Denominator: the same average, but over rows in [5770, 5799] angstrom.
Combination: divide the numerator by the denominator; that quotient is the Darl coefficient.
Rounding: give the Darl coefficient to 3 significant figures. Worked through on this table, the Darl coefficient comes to 1.00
